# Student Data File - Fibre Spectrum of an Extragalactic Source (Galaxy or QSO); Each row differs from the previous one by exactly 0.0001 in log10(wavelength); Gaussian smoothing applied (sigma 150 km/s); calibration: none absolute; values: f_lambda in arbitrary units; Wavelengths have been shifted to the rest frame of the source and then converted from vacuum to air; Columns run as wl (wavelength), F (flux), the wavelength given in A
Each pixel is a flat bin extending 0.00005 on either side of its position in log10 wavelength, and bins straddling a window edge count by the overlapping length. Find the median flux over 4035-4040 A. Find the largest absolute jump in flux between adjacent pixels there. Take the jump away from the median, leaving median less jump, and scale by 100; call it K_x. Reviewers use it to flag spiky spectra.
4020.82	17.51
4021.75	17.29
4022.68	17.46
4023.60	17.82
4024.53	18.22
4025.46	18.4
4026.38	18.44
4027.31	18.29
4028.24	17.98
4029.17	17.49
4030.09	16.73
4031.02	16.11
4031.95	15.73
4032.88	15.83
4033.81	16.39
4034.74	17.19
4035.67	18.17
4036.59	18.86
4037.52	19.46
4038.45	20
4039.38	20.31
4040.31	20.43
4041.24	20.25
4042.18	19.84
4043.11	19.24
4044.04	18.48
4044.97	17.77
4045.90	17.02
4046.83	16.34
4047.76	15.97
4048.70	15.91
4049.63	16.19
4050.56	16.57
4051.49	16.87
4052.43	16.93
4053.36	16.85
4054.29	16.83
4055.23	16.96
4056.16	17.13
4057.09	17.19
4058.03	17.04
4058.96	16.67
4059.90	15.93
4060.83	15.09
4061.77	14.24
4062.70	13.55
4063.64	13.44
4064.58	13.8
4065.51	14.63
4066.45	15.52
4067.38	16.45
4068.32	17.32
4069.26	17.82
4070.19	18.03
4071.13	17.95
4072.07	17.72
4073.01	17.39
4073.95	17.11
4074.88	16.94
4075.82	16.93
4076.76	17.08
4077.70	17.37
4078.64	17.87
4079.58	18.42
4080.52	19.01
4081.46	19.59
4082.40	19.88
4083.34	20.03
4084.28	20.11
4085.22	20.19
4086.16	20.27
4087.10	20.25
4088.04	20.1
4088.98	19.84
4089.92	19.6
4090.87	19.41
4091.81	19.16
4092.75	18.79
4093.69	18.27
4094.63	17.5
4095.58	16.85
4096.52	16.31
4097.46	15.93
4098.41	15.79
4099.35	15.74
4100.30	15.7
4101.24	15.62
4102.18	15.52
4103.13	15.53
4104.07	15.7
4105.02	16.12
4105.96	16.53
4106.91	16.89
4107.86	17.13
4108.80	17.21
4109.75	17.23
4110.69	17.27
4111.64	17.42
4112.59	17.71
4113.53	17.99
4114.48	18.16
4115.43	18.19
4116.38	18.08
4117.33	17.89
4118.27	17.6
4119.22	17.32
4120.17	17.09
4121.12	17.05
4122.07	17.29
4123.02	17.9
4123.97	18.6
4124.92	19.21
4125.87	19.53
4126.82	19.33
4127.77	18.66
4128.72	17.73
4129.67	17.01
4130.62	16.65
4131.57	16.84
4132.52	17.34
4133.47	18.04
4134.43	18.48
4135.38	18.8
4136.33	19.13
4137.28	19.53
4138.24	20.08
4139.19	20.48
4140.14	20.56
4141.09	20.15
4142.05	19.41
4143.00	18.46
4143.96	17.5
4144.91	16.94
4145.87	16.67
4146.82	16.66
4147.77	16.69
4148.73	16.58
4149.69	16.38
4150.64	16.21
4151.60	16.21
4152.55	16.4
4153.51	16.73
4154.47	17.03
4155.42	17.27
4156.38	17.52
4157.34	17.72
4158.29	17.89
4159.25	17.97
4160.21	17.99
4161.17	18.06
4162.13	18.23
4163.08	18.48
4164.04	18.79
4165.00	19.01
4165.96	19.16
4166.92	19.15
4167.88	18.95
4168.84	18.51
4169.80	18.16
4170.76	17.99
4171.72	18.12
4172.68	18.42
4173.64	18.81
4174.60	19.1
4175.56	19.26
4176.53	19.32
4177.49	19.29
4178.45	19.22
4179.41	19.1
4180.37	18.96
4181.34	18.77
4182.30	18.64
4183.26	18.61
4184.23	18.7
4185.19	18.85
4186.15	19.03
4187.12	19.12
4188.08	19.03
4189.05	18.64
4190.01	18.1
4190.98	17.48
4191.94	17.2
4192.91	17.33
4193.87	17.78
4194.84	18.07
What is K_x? 1877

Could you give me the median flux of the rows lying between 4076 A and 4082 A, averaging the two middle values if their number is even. 18.1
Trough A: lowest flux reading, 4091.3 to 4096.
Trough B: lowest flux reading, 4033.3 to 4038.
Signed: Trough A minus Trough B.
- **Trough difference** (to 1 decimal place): 0.5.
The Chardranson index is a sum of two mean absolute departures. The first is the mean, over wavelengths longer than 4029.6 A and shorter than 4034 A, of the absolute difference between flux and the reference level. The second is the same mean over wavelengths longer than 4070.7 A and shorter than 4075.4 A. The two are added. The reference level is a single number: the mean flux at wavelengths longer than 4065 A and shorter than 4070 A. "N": 1.4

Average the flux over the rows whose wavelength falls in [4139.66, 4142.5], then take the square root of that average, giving 4.48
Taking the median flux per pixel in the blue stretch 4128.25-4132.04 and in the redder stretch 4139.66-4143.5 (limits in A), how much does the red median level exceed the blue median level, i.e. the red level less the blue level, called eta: 2.9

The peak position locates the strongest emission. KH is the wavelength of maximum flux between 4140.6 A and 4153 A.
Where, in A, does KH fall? 4141.09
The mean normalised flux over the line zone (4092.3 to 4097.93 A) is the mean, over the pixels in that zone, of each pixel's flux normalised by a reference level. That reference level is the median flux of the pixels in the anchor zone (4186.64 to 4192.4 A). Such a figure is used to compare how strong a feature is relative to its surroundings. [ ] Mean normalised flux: 0.94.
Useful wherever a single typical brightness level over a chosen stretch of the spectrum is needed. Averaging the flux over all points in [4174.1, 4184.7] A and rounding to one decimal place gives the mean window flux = 19.0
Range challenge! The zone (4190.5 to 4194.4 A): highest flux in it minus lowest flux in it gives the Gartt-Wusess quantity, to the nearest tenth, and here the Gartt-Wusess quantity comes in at 0.6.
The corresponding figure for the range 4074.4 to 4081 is 2.1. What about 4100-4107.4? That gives 1.4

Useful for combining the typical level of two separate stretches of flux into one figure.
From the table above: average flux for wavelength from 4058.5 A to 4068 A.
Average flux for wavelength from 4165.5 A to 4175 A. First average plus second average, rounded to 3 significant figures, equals 33.6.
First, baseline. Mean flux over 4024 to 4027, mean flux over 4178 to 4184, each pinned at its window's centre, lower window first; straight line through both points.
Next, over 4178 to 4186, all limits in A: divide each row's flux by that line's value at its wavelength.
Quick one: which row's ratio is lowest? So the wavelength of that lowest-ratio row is 4183.26 A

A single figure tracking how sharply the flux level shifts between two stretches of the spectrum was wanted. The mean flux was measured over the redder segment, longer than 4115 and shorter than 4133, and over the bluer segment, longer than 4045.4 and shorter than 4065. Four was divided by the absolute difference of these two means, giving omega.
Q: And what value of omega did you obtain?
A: 2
